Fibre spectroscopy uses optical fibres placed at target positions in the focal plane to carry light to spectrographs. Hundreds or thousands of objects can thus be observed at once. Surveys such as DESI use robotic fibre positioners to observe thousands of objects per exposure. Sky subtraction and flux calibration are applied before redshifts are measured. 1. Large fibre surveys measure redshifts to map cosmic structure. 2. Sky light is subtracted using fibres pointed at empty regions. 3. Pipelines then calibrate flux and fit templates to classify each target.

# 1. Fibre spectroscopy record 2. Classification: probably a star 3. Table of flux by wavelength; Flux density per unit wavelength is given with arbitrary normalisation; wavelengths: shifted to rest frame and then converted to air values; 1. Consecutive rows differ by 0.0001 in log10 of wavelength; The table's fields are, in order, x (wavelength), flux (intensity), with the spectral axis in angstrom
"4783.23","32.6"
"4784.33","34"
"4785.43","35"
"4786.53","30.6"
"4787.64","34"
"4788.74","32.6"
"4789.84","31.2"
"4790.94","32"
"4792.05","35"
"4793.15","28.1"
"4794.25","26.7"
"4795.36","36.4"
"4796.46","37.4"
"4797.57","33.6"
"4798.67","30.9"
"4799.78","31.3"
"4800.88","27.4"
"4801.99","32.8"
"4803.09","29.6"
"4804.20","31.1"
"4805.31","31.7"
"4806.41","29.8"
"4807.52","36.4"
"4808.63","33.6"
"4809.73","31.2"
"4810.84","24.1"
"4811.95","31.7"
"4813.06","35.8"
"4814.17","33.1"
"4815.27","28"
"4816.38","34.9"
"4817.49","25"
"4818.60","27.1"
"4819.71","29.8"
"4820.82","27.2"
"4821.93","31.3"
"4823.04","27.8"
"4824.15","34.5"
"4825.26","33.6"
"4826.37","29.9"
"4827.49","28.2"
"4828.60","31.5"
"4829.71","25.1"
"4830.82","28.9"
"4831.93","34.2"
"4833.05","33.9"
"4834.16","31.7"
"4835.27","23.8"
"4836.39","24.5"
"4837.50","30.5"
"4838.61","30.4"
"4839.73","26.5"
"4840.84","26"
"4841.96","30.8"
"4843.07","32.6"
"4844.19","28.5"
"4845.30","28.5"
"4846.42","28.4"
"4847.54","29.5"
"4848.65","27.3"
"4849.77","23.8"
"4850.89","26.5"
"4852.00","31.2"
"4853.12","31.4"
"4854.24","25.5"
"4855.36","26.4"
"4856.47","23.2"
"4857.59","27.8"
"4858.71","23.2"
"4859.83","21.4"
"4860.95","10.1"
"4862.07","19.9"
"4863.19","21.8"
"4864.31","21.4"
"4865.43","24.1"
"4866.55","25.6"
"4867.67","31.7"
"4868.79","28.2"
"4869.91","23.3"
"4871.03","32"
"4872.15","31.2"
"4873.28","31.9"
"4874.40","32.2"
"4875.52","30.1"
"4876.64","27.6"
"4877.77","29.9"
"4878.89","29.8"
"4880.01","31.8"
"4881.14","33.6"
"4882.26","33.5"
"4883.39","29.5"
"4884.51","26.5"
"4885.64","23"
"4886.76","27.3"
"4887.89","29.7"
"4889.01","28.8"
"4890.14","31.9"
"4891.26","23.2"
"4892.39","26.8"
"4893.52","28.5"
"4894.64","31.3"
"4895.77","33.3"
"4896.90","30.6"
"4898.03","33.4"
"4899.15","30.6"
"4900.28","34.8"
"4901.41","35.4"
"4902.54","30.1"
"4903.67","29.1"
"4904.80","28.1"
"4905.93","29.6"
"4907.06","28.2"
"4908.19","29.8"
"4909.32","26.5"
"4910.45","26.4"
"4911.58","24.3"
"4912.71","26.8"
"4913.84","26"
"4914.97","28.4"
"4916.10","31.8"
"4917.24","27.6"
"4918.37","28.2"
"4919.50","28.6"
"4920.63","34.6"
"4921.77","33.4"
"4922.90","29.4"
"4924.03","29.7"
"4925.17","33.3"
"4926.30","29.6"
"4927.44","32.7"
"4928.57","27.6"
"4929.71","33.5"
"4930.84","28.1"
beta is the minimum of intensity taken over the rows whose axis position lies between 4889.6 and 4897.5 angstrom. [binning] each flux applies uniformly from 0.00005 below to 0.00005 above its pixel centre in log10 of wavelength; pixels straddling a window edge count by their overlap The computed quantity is 23.2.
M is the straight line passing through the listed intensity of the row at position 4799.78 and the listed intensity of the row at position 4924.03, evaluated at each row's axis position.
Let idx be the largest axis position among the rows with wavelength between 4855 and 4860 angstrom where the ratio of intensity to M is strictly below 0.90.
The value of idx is 4859.83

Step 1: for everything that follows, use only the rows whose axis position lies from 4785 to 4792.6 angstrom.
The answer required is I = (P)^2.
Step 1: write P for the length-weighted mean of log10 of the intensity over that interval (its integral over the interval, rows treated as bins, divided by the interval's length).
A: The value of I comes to 2.30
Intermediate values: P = 1.52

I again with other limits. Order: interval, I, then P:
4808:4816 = 2.23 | 1.49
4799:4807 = 2.20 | 1.48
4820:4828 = 2.19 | 1.48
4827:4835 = 2.19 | 1.48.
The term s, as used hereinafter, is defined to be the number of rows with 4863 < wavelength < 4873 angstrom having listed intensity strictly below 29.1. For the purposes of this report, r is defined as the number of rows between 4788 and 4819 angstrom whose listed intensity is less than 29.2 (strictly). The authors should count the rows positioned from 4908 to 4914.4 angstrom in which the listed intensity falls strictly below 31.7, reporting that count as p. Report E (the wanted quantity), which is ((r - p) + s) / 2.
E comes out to 3.5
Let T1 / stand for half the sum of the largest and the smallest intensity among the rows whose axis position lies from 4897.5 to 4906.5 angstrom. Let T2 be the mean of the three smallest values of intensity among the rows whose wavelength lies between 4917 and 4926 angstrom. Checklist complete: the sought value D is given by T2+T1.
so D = 59.9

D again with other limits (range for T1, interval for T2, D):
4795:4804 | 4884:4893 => 56.6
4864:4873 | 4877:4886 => 53.0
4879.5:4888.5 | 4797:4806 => 57.6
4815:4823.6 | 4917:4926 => 58.1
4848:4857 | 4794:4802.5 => 55.6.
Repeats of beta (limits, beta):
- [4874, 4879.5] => 27.6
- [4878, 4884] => 29.5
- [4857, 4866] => 10.1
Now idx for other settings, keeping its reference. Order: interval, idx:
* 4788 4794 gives 4793.15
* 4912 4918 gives 4913.84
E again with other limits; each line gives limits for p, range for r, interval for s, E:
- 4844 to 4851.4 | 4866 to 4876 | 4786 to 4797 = -1.0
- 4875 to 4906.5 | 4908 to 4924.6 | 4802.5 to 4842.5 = 1.0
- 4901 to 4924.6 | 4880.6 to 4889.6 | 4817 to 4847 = 0.5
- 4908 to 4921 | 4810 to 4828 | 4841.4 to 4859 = 4.0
